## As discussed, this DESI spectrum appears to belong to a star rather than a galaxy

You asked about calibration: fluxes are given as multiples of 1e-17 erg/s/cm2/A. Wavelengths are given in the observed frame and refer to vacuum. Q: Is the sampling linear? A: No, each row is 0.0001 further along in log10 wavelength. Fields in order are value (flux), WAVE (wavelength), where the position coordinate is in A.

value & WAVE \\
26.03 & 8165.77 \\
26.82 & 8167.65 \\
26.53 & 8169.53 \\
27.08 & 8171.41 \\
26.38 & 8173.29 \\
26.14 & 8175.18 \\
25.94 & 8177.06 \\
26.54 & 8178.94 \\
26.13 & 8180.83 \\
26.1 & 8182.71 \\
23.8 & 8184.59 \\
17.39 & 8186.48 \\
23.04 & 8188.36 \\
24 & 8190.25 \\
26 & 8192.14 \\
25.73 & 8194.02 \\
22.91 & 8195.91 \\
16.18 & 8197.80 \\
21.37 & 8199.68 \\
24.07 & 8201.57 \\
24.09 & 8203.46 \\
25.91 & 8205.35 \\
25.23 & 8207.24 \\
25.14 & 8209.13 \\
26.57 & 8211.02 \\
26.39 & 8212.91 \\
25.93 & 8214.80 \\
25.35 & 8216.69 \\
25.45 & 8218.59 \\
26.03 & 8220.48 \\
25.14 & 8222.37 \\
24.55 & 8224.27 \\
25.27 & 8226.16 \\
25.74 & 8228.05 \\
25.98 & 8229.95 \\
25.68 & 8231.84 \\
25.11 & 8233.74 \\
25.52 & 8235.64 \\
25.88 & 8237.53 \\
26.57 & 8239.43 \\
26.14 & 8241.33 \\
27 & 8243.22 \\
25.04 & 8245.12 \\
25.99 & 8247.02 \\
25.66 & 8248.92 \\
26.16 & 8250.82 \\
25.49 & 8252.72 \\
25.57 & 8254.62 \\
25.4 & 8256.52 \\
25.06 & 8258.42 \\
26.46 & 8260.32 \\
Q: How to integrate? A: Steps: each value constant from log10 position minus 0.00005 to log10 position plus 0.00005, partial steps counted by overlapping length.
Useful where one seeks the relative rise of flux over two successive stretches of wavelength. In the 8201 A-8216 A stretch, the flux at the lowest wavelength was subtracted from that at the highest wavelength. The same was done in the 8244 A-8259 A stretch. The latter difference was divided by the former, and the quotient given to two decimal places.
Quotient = 0.01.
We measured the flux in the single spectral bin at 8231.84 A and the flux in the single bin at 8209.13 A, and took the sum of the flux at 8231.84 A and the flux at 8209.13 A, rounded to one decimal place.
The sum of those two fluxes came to 50.8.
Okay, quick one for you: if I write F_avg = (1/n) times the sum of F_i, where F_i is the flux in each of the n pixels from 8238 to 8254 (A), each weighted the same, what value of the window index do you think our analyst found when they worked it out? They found 26.0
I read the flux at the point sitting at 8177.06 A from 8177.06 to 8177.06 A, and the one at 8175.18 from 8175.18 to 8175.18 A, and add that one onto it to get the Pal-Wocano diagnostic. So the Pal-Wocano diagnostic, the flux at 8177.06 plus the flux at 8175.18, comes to 52.1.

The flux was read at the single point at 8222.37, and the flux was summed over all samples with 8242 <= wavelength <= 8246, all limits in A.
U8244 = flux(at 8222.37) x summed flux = 1308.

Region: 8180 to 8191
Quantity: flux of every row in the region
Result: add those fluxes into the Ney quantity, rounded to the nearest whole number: 140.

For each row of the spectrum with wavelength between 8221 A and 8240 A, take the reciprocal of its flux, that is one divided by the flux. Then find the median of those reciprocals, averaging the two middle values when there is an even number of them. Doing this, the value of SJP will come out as 0.0391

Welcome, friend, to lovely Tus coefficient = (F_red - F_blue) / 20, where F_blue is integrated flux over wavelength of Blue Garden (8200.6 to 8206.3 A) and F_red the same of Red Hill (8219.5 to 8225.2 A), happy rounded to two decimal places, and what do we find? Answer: 0.17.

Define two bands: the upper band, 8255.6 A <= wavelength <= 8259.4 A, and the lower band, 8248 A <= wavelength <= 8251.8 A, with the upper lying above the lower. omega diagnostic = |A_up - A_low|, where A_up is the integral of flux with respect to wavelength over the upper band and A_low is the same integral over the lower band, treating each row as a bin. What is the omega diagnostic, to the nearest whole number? 2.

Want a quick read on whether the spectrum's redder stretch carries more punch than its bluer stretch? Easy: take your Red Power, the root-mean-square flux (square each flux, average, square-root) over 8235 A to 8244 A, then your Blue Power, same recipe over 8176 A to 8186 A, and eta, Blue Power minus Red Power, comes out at -0.51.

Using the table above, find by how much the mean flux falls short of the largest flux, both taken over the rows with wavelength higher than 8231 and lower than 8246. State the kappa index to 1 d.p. 1.1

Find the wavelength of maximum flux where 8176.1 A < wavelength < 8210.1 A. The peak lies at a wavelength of 8178.94 A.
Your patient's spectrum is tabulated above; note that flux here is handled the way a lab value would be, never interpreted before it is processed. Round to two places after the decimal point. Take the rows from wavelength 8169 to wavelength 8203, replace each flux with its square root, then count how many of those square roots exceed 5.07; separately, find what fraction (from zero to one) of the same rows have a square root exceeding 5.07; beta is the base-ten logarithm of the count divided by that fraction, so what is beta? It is 1.26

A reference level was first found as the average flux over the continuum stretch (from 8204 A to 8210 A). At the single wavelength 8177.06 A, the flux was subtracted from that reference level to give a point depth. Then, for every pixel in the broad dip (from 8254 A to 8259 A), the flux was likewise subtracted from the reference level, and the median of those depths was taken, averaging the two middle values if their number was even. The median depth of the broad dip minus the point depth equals 0.5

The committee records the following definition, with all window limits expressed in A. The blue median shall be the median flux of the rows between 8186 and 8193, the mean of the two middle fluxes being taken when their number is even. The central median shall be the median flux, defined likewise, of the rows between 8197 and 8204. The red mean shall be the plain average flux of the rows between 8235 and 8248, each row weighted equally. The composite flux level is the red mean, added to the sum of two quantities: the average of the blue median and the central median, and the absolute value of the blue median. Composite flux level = 73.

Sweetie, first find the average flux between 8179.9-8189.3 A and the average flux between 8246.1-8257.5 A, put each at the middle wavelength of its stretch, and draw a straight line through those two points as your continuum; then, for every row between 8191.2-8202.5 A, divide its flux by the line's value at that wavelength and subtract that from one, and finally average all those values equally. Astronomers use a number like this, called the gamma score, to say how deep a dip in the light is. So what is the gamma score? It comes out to 0.043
